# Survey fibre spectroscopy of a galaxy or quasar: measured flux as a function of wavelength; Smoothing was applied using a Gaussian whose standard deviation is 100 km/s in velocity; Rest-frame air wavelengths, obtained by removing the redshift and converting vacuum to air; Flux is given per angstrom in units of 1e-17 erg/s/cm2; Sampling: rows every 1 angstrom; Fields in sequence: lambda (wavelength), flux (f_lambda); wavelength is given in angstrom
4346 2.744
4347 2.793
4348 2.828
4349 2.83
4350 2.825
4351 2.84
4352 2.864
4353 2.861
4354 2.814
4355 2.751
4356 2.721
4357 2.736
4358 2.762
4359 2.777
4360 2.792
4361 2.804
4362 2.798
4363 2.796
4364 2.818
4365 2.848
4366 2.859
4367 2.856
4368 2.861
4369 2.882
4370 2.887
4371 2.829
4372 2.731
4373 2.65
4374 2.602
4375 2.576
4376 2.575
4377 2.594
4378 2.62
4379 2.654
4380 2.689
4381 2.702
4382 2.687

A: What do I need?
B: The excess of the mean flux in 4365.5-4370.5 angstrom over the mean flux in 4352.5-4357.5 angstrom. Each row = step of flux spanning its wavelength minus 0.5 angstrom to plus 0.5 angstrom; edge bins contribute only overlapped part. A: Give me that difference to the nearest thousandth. 0.092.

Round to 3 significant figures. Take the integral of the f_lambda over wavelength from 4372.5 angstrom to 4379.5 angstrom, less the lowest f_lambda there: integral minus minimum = 15.7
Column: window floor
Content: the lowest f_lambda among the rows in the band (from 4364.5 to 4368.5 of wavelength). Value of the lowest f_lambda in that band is 2.848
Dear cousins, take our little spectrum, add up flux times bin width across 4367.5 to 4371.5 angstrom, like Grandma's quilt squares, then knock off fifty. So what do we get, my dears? -38.5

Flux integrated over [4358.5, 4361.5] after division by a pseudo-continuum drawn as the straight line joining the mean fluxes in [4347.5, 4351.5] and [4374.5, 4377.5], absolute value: 3.1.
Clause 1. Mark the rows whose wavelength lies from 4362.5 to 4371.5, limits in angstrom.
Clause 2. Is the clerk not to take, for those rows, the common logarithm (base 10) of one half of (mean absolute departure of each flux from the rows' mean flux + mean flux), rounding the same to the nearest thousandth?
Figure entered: 0.157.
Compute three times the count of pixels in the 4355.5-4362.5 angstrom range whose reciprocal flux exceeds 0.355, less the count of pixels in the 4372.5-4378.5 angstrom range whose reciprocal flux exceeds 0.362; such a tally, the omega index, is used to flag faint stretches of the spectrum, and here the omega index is 15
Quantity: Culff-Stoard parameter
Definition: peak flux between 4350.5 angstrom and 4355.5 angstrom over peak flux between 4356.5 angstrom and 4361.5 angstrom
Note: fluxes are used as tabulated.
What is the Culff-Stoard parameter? 1.02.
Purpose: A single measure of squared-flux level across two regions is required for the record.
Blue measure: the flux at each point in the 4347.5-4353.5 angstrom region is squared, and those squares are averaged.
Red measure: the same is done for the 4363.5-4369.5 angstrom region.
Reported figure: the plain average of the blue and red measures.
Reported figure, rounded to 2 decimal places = 8.11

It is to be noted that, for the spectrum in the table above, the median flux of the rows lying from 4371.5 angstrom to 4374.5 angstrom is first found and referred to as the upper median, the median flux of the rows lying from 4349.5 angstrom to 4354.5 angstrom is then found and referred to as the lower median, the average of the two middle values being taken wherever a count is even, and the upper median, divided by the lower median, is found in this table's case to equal 0.93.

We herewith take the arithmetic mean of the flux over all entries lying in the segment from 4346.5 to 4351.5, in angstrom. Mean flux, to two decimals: 2.82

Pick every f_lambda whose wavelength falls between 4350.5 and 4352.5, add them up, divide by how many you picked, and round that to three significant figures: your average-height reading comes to 2.85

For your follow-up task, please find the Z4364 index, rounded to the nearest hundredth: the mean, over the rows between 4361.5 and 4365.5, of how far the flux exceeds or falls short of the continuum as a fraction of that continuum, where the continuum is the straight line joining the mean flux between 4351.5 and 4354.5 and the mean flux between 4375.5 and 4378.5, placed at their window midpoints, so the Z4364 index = 0.03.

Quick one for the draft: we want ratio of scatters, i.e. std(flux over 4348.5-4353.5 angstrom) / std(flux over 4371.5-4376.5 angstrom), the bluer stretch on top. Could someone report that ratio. 0.27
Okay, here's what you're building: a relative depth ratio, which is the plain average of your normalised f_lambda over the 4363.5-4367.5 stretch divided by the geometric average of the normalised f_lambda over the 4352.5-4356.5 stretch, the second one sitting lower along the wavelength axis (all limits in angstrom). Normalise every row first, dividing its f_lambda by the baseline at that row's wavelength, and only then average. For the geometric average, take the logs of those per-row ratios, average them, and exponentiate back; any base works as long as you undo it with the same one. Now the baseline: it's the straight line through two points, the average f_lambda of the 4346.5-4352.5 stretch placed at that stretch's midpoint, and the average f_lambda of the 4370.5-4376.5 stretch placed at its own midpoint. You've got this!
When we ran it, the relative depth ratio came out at 1.05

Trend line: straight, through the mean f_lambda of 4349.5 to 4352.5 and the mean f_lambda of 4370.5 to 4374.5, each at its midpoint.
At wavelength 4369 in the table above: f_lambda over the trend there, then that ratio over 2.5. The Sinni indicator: 0.423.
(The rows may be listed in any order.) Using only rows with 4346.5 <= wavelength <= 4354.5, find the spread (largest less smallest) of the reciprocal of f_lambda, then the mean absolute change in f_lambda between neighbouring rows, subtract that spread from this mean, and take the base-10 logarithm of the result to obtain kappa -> -2.01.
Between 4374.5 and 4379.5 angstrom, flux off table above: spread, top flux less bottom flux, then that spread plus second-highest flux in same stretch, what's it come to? 2.70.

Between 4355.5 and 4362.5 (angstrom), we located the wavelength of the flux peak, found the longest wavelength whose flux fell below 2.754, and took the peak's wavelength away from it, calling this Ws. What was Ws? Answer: -4 angstrom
